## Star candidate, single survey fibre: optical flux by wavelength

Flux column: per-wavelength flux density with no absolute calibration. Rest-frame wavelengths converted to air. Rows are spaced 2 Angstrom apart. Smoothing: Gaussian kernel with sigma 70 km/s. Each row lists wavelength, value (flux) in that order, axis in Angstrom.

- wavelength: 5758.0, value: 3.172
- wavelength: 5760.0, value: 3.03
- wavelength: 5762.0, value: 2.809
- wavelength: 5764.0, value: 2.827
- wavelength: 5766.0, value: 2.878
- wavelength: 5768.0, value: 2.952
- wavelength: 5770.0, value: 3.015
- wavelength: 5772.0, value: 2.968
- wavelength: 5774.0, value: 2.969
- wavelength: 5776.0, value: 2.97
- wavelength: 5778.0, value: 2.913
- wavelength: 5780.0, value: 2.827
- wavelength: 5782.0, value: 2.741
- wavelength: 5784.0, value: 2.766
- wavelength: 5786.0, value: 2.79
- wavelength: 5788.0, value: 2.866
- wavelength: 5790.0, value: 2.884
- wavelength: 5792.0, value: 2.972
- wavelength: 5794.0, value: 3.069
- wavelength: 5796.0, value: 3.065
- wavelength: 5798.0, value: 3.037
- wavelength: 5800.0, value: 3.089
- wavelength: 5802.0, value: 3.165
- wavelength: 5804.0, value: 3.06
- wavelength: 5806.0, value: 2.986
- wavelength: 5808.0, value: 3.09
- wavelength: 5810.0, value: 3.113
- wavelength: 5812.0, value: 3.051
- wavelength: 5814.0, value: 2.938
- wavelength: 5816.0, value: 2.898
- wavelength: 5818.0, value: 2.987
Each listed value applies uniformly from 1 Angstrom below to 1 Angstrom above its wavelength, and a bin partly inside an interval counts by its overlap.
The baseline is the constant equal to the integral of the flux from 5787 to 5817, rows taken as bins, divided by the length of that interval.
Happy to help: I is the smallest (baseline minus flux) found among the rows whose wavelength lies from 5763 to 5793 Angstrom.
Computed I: 0.00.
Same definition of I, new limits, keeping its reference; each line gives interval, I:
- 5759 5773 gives -0.01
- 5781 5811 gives -0.15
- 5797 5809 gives -0.15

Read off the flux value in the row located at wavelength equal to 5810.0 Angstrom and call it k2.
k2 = 3.113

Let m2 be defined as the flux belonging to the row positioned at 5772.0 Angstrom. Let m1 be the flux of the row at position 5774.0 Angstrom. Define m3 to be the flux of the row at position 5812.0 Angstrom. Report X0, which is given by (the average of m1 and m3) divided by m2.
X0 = 1.01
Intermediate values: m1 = 2.969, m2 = 2.968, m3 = 3.051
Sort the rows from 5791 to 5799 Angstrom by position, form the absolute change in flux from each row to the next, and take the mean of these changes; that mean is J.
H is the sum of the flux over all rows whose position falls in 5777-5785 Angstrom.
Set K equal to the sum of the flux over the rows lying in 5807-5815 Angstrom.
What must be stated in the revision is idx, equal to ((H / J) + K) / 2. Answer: 137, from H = 11.2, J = 0.043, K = 12.2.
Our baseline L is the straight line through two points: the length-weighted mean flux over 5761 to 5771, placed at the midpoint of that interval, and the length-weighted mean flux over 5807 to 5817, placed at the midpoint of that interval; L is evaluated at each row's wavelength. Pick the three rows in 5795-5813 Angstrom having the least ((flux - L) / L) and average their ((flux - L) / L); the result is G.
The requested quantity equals 0.01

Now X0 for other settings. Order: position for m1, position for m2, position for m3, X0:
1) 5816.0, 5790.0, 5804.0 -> 1.03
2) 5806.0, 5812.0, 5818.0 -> 0.98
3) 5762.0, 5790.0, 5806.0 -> 1.00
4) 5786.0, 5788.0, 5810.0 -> 1.03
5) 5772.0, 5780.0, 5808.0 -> 1.07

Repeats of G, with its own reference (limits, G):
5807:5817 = -0.02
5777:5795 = -0.06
